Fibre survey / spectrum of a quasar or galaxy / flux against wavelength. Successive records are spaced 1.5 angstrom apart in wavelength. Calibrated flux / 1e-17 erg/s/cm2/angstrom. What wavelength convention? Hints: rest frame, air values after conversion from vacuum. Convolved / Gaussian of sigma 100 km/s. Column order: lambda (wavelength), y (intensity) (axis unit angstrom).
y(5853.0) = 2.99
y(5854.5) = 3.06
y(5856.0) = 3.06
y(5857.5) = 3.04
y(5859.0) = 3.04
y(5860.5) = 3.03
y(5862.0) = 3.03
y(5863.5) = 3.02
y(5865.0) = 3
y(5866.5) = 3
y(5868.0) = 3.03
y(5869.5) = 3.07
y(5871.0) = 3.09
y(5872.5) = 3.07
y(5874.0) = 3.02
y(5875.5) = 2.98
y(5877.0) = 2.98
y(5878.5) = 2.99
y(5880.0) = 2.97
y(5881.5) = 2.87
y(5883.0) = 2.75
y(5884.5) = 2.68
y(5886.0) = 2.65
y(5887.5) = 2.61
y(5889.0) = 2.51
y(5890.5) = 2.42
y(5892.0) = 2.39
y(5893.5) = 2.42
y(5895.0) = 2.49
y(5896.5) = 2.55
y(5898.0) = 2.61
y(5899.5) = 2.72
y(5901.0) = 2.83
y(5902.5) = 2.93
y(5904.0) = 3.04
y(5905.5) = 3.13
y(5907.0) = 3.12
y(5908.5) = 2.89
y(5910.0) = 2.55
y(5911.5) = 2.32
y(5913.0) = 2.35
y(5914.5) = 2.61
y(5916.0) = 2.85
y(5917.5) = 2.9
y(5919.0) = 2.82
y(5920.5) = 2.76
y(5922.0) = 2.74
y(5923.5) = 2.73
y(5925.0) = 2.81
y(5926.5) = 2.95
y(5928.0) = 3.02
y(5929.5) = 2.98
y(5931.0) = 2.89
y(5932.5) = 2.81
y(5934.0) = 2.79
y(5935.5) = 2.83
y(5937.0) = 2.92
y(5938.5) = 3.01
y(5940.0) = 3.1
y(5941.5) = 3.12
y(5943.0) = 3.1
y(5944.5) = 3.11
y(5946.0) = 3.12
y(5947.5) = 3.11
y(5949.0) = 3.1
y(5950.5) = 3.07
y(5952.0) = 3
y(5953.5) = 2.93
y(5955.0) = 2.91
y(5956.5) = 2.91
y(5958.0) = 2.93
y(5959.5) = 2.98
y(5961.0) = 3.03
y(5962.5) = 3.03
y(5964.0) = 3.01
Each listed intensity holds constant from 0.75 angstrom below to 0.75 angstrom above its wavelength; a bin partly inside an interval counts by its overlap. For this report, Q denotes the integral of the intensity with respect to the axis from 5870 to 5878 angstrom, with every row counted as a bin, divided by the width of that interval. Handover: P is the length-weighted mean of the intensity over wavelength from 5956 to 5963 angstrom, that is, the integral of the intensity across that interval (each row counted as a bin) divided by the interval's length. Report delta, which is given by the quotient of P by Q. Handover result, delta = 0.98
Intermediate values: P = 2.98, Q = 3.03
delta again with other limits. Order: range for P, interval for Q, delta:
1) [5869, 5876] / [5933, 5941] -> 1.04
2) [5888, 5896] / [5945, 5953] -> 0.80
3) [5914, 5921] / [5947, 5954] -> 0.92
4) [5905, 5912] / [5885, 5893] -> 1.11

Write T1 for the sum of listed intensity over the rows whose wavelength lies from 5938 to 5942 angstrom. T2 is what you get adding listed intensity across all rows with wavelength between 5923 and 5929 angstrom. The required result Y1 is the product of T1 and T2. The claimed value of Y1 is 106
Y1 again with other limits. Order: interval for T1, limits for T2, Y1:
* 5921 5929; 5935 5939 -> 125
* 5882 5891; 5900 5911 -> 320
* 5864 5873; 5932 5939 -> 262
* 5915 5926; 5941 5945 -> 183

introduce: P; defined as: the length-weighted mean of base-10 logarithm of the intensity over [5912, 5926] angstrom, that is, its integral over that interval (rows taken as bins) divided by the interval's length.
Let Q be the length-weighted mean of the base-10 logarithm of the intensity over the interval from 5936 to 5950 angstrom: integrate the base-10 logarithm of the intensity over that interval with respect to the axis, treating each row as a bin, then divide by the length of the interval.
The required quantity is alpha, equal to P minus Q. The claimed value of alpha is -0.053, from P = 0.435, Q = 0.487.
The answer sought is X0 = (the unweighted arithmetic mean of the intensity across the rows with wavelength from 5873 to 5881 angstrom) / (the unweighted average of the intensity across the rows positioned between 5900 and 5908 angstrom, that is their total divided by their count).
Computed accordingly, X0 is 0.99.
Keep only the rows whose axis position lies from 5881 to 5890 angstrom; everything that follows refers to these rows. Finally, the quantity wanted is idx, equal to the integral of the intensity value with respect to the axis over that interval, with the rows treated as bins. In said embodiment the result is 24.0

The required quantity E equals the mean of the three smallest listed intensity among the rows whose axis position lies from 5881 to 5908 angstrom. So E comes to 2.4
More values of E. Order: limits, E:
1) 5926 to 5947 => 2.8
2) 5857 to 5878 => 3.0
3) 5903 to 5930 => 2.4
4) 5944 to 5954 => 3.0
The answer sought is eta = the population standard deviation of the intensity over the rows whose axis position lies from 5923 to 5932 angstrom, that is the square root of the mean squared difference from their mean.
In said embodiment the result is 0.10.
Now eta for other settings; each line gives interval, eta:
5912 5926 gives 0.16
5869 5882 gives 0.06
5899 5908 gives 0.15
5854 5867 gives 0.02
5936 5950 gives 0.06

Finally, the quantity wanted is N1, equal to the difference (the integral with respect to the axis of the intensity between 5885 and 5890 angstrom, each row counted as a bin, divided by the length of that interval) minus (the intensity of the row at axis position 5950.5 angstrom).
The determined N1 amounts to -0.48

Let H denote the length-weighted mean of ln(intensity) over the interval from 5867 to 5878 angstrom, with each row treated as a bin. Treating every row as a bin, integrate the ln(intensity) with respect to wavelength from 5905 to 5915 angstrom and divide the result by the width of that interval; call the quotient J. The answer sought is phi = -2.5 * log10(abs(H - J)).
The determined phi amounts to 2.3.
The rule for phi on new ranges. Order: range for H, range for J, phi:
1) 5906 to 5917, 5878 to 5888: 3.5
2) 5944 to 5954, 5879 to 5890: 2.3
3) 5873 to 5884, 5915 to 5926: 3.3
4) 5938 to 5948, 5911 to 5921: 2.0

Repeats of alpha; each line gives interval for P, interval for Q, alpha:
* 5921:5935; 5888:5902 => 0.048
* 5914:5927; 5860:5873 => -0.036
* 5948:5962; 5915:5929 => 0.022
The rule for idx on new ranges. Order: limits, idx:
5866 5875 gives 27.4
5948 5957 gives 26.9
